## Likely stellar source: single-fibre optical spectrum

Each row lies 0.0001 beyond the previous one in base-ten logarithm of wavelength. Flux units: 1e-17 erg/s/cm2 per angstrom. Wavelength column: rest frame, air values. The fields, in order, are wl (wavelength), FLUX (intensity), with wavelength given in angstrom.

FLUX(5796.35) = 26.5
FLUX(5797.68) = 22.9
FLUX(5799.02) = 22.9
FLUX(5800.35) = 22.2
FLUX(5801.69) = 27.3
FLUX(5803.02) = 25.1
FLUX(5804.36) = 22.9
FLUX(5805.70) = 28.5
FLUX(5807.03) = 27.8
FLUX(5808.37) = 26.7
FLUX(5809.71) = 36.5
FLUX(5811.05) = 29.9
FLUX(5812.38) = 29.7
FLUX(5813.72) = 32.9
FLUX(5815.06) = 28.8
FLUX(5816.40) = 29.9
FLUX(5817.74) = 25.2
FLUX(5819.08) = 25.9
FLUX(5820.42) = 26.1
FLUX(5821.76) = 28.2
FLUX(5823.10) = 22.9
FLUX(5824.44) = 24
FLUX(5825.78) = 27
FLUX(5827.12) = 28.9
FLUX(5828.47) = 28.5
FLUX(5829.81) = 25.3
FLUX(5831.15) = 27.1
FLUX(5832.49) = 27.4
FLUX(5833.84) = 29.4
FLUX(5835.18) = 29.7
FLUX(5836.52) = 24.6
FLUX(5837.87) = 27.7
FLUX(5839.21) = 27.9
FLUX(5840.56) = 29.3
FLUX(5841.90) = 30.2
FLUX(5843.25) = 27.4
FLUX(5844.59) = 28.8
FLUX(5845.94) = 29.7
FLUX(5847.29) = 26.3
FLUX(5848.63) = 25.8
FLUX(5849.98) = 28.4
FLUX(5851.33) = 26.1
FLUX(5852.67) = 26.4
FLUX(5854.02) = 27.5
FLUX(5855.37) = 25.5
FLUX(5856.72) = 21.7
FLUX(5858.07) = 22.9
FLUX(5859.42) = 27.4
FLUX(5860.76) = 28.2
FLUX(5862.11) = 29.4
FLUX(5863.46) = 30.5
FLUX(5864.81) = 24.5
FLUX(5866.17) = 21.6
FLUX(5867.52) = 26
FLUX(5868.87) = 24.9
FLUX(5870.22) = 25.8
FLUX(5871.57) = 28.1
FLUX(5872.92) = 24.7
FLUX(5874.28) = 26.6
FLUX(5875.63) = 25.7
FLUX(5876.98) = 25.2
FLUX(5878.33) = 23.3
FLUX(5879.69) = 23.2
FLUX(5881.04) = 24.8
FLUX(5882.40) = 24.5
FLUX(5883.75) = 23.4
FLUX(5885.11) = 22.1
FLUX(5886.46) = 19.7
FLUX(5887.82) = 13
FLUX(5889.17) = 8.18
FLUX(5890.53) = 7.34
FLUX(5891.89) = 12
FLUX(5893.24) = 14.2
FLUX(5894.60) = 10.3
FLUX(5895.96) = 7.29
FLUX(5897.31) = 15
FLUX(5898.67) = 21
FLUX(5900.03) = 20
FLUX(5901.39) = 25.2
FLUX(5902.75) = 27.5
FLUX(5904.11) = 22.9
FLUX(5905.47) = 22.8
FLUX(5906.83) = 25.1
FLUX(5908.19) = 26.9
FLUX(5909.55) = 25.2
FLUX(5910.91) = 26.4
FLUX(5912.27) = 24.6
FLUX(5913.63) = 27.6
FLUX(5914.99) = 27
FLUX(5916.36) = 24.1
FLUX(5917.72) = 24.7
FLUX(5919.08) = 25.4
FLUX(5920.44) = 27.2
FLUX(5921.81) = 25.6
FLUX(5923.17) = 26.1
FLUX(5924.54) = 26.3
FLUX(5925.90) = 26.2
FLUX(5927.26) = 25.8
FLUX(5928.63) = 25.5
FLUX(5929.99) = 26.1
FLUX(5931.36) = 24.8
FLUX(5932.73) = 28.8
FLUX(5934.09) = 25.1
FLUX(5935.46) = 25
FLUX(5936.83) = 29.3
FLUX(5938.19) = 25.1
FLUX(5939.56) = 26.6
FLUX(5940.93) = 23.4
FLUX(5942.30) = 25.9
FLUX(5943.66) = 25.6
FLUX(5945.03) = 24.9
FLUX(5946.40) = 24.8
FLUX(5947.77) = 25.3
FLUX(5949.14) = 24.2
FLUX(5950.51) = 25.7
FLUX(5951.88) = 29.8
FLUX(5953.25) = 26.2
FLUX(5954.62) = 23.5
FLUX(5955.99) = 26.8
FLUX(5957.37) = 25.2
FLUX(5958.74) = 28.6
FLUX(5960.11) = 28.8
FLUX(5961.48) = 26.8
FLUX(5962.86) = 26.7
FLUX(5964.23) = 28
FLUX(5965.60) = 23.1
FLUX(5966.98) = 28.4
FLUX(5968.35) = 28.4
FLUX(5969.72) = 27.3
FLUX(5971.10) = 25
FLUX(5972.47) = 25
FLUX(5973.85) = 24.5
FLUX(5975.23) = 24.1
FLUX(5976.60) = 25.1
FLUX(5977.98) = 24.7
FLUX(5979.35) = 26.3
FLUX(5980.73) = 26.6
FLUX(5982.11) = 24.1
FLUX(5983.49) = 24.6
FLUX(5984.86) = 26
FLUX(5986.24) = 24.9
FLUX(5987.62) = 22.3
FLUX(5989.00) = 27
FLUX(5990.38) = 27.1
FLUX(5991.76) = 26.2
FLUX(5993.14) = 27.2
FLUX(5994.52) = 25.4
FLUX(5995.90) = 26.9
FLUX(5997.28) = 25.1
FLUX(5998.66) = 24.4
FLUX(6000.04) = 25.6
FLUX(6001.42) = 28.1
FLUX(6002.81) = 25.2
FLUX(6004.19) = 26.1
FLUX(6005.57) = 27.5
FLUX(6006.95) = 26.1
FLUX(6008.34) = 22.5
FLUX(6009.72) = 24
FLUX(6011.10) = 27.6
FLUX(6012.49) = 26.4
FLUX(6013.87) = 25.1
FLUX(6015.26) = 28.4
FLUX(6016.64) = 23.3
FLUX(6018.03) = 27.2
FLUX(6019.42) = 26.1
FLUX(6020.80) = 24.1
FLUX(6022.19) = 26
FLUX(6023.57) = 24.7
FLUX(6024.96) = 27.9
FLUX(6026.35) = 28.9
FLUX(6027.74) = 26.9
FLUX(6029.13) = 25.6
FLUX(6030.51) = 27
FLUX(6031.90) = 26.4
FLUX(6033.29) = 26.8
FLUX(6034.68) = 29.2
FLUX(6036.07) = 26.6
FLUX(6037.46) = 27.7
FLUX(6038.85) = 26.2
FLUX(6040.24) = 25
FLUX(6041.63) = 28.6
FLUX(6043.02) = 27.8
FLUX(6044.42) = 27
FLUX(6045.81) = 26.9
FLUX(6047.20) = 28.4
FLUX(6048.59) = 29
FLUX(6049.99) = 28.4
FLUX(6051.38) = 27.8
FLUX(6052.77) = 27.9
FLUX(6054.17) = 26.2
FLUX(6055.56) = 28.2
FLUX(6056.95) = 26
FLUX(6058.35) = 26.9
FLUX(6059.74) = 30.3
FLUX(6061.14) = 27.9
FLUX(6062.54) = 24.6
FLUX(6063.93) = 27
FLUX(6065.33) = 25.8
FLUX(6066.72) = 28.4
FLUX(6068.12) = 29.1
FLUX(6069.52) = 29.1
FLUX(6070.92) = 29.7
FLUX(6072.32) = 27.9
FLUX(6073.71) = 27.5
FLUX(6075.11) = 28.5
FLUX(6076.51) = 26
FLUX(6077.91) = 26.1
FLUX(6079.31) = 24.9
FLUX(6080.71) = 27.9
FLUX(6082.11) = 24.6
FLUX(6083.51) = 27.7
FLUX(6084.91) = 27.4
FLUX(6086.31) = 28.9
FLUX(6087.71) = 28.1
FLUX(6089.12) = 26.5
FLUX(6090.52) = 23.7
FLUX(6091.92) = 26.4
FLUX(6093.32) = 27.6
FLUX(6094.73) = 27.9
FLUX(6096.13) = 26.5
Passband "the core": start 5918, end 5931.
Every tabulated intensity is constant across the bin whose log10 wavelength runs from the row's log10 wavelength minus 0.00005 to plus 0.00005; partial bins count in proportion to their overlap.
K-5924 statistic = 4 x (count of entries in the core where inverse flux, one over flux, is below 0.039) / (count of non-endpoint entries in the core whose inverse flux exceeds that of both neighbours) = 12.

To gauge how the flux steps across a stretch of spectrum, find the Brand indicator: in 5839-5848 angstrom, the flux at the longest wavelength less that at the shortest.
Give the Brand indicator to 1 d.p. -1.6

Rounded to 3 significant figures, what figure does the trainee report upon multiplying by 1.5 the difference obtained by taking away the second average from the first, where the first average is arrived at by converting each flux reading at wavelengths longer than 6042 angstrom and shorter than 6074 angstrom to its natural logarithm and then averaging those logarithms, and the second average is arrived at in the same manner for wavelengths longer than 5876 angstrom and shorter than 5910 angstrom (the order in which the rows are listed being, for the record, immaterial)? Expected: 0.628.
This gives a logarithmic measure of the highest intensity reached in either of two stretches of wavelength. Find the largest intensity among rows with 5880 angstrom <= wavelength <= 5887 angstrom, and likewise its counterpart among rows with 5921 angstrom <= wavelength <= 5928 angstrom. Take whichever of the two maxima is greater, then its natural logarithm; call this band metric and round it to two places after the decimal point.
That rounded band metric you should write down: 3.27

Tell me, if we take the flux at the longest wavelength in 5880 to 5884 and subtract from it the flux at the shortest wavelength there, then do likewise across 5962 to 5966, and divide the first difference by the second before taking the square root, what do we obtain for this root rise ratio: 0.62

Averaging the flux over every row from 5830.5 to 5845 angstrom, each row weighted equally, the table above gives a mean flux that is 28.1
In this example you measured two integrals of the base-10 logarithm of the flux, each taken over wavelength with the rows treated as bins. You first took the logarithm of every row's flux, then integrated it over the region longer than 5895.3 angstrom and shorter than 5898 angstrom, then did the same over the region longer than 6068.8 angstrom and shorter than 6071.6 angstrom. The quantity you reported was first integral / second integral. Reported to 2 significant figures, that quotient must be 0.67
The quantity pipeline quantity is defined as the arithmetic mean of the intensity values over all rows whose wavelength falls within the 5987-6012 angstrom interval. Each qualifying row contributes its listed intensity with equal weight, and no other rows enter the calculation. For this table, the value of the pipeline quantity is 25.8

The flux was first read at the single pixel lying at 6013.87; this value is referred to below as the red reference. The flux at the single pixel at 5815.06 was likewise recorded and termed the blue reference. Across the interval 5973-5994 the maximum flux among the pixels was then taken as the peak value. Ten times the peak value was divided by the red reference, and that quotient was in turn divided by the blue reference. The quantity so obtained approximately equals 0.38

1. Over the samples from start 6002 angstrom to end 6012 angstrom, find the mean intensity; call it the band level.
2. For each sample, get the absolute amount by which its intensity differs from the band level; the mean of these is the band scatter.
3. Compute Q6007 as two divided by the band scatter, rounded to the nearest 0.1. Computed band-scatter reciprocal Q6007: 1.4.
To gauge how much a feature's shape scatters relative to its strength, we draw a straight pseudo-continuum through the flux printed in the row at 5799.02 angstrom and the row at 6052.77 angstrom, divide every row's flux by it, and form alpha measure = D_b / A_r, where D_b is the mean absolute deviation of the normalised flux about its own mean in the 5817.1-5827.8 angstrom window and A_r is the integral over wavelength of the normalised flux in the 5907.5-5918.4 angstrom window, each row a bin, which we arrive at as 0.0057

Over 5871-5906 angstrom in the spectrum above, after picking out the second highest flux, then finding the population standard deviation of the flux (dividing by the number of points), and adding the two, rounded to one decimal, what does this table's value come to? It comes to 34.0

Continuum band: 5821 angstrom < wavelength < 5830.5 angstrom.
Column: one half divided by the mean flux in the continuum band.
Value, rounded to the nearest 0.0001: 0.0189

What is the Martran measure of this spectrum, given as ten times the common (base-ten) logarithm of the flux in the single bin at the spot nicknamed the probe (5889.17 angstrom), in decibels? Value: 9.1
